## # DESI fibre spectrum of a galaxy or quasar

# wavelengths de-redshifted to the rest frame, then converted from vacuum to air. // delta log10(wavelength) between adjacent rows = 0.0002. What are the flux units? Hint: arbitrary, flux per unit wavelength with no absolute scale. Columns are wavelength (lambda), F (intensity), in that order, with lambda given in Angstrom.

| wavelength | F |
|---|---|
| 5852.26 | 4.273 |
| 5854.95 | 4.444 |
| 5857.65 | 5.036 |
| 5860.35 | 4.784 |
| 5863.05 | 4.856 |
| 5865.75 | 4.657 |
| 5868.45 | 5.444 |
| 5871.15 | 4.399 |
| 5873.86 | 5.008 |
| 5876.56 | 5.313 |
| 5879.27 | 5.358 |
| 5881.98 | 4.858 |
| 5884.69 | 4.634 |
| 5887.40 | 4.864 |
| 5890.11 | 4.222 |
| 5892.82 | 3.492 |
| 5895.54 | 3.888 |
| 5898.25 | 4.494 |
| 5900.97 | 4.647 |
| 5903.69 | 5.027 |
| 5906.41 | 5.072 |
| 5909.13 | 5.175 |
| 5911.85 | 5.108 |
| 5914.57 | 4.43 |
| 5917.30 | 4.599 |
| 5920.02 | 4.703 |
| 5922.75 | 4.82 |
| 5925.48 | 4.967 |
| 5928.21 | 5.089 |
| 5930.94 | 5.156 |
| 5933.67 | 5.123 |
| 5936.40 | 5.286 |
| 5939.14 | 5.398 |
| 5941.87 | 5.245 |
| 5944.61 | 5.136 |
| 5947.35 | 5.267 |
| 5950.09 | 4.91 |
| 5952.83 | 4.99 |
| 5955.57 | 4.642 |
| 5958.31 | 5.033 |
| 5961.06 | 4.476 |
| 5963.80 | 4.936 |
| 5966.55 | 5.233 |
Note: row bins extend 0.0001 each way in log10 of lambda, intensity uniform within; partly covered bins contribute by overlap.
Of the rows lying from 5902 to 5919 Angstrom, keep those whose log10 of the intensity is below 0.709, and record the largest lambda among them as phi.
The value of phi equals 5917.30 Angstrom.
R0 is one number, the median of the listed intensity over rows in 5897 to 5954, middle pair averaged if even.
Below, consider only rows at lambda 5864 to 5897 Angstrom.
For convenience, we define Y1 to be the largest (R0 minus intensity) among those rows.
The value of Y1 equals 1.58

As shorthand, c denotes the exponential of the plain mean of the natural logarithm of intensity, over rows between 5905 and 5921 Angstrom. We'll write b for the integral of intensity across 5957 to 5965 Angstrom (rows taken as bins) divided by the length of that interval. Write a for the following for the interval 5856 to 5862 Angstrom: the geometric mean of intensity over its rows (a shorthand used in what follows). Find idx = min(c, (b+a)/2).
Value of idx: 4.84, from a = 4.91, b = 4.81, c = 4.84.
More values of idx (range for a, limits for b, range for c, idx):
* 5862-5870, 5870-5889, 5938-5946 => 4.94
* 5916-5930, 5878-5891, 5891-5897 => 3.68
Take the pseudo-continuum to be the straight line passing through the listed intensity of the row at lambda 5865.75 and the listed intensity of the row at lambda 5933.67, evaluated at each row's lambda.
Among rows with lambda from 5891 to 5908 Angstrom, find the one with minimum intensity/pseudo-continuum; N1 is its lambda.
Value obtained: 5892.82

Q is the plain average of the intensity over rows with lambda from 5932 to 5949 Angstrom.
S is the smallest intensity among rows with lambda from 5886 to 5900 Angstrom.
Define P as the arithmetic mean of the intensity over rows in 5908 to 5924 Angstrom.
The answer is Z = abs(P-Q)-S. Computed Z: -3.06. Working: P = 4.81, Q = 5.24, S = 3.492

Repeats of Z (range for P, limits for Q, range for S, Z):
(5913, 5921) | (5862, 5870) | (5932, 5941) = -4.71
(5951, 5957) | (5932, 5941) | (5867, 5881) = -3.95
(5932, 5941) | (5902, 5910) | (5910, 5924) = -4.25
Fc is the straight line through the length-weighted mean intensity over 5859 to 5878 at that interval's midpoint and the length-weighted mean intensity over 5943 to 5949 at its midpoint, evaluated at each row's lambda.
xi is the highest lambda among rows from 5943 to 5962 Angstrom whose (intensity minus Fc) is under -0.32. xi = 5961.06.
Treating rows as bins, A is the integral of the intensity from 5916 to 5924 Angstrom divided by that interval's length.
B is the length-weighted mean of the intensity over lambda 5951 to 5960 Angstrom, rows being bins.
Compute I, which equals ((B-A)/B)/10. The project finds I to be 0.003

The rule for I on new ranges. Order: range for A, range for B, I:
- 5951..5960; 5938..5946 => 0.007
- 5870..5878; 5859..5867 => -0.003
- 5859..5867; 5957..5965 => 0.001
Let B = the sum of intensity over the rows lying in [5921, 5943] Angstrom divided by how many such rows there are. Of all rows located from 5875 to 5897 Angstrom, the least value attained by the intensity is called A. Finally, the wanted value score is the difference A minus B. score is -1.6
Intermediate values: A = 3.492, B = 5.14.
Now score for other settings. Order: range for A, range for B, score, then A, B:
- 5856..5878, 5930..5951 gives -0.8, 4.399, 5.19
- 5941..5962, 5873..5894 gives -0.2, 4.476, 4.72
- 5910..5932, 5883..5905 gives 0.0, 4.43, 4.41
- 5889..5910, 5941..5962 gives -1.5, 3.492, 4.96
